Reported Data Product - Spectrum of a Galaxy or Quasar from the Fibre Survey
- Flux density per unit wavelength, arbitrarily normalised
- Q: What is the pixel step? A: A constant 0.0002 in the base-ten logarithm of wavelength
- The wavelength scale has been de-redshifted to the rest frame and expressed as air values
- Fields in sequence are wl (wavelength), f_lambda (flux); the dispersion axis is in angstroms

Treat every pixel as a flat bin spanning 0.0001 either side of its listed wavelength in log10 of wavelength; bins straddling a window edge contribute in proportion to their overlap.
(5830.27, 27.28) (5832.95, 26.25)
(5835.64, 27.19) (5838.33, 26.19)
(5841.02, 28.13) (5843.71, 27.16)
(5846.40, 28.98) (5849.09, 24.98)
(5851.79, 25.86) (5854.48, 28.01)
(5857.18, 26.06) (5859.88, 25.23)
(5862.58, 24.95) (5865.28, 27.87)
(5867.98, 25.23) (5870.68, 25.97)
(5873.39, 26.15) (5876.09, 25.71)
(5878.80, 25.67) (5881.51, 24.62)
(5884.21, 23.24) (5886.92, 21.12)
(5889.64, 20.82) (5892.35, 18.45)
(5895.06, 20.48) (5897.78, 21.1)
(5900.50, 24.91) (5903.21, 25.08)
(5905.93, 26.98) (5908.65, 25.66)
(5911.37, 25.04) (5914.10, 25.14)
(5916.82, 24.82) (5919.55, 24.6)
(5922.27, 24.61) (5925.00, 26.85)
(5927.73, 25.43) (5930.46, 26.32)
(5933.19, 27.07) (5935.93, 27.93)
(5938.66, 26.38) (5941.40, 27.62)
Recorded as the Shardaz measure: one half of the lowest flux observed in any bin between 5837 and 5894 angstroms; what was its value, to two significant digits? 9.2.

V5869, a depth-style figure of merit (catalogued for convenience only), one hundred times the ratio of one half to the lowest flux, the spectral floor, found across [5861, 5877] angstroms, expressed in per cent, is 2.00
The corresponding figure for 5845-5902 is 2.71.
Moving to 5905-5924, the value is 2.03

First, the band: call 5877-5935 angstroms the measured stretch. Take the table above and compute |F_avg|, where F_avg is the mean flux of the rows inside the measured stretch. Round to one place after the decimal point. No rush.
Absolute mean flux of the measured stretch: 24.2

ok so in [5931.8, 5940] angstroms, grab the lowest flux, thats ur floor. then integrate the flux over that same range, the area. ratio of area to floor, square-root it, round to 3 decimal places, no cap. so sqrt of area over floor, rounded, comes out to 2.904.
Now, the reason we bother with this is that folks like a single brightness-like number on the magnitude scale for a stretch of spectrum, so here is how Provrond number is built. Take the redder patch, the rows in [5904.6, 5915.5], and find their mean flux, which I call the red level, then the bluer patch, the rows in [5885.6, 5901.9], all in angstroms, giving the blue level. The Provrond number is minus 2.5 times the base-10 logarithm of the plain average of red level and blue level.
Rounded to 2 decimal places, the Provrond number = -3.42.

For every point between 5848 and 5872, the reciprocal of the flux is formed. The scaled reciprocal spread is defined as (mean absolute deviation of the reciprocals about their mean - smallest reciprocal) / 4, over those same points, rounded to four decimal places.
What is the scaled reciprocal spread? -0.0086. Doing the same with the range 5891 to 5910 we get -0.0079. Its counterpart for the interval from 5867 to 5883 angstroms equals -0.0094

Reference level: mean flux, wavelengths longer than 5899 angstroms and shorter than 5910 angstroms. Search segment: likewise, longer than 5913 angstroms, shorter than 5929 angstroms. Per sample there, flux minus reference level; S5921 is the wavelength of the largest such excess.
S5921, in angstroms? 5925.00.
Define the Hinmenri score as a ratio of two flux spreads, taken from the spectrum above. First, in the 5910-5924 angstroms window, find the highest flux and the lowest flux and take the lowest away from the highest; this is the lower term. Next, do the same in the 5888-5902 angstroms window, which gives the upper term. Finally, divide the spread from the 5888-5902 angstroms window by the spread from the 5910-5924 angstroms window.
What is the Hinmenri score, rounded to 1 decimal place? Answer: 12.0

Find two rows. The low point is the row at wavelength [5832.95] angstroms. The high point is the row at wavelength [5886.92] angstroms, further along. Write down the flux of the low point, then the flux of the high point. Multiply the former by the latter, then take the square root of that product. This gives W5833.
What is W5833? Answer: 23.5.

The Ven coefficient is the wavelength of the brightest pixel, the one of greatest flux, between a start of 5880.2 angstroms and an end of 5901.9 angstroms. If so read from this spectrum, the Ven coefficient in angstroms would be 5900.50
